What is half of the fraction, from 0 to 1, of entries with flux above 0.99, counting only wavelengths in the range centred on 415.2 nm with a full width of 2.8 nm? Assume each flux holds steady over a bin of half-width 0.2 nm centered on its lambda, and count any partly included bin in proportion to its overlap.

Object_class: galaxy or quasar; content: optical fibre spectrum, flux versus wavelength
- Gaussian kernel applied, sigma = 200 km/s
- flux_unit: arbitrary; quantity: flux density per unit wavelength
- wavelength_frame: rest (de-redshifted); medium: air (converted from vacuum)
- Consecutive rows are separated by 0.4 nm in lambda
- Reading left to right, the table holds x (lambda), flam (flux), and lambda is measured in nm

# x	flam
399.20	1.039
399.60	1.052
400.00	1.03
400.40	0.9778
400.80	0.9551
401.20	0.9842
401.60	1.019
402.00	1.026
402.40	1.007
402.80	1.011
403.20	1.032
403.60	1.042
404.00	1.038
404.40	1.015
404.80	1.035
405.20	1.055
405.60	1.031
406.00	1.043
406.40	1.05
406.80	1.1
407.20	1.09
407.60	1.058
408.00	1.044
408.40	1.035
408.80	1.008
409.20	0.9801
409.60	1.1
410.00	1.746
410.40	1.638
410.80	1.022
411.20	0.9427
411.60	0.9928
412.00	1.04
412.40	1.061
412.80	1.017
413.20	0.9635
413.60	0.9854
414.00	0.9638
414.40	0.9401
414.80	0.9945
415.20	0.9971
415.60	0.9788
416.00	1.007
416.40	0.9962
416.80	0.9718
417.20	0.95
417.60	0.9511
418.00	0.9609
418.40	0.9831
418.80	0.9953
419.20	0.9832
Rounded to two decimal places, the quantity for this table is 0.29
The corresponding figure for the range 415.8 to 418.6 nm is 0.14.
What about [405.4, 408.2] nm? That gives 0.50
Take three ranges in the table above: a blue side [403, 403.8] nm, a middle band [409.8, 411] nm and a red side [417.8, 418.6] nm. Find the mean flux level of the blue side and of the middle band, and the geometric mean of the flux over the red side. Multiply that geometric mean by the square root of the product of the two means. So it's 1.20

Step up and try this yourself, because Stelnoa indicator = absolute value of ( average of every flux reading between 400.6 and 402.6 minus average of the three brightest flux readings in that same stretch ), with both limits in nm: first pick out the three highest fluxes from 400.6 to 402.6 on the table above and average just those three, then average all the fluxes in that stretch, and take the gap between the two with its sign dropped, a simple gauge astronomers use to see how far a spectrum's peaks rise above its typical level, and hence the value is 0.019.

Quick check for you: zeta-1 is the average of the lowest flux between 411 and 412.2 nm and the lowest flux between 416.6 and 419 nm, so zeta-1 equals 0.95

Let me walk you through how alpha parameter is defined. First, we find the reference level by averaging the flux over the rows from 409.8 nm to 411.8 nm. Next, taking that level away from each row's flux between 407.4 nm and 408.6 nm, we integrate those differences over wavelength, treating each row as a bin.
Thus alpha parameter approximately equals -0.267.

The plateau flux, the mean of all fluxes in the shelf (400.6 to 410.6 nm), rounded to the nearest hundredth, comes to 1.09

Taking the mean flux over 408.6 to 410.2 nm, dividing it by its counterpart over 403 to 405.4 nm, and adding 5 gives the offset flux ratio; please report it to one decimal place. 6.2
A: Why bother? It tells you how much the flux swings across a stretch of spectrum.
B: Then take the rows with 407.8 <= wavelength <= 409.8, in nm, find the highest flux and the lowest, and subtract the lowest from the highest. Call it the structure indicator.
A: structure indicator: 0.12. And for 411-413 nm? 0.12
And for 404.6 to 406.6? 0.02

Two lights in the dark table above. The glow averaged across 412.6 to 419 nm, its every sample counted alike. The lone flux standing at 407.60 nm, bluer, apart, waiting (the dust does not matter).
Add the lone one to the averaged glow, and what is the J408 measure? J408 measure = 2.04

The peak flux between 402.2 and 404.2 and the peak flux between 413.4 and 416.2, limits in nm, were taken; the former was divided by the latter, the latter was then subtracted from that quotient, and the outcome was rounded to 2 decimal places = 0.03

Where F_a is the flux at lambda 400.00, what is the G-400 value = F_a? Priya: 1.03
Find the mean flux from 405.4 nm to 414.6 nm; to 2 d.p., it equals 1.08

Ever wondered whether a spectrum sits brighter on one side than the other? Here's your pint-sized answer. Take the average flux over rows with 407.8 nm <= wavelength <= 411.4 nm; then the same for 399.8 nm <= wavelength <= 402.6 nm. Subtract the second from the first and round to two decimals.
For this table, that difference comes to 0.17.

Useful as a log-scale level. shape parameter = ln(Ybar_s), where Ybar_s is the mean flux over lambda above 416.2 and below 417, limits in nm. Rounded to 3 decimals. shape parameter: -0.016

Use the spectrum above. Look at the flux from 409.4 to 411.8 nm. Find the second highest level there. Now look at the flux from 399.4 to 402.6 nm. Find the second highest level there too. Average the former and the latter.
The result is 1.334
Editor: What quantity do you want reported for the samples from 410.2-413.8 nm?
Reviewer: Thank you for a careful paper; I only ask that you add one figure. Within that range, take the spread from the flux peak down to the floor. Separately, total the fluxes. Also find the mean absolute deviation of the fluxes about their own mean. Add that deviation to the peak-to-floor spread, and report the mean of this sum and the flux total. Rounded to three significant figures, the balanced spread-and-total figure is 5.24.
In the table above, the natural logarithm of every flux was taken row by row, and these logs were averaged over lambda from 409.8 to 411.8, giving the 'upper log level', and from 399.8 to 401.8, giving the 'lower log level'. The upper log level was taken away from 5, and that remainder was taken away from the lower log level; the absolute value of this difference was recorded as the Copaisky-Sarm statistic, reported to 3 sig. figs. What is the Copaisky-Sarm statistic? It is 4.81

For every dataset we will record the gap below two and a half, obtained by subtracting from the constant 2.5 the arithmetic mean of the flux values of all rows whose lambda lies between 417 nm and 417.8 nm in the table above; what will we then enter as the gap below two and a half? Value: 1.55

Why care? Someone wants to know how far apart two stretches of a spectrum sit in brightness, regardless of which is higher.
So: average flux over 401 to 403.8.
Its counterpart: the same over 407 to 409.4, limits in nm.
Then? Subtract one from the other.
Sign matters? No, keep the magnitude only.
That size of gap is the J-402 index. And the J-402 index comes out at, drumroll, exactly 0.02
